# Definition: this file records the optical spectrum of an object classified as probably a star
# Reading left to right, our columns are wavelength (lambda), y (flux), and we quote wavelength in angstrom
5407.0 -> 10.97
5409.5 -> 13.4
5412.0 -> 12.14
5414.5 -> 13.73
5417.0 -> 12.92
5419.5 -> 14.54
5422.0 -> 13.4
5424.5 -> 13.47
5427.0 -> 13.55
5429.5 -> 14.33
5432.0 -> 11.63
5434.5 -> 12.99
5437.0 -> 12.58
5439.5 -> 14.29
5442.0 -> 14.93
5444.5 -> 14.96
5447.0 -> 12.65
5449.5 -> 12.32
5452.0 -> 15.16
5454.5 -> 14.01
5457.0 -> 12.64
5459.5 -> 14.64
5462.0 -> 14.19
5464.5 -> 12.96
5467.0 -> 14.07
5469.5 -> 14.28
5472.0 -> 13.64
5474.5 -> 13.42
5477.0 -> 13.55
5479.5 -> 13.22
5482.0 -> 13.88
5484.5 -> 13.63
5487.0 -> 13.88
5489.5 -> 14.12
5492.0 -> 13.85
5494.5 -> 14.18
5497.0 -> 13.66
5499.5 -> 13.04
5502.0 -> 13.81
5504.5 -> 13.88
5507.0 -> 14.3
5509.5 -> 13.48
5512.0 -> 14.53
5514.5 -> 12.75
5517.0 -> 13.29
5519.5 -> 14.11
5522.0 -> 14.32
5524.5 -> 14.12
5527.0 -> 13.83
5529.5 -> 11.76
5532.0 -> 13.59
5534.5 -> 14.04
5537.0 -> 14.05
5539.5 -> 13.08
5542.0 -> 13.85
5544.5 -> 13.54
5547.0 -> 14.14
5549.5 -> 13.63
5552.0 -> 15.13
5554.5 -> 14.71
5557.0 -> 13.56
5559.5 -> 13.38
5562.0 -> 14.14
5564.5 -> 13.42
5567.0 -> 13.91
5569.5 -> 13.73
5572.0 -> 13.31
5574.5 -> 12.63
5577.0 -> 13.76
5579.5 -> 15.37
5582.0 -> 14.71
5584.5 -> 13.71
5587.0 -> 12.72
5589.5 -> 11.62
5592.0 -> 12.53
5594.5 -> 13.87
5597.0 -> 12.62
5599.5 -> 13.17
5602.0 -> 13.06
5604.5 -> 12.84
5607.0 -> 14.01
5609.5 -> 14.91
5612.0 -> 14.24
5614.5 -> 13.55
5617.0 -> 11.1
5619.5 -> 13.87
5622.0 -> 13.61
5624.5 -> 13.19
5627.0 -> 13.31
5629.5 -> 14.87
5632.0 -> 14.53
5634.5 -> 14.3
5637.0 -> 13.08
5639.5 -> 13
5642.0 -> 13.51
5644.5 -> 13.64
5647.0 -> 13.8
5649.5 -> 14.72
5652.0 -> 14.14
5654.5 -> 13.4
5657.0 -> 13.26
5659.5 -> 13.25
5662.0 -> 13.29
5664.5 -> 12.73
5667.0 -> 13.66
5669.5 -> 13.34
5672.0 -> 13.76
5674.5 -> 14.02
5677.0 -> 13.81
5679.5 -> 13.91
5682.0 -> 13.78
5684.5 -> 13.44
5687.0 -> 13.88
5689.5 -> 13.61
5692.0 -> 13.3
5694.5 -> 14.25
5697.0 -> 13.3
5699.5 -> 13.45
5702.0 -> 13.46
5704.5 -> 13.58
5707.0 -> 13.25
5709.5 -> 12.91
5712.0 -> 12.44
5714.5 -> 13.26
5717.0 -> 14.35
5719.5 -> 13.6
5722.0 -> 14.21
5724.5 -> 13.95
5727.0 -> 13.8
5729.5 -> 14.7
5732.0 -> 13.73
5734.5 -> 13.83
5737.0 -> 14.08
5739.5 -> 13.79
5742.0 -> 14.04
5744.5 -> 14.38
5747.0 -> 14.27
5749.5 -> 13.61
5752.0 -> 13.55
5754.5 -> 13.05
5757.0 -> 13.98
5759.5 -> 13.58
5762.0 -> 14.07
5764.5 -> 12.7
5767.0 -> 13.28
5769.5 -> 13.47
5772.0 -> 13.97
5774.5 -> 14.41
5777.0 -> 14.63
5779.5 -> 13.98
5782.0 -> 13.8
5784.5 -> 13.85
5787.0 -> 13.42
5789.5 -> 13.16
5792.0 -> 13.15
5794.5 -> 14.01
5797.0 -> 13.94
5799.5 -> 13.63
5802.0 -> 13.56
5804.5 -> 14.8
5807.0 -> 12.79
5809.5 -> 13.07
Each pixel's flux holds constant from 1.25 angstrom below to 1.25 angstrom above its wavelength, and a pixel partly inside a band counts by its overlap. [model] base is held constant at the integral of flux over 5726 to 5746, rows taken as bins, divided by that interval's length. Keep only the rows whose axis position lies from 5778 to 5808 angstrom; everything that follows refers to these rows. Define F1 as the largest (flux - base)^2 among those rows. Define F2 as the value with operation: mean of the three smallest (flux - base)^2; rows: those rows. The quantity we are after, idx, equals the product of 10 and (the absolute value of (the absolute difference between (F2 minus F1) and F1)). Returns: 32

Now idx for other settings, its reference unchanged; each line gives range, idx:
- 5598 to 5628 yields 174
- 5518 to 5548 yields 105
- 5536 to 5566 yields 23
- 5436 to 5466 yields 60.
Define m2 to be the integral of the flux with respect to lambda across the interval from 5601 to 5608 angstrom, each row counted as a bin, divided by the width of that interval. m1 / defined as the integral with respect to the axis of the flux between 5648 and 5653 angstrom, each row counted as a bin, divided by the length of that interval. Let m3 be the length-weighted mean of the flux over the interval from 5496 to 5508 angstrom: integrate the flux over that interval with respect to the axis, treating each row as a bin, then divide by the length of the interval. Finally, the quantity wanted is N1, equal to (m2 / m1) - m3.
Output -12.8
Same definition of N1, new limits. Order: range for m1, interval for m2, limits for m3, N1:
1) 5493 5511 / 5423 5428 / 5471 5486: -12.6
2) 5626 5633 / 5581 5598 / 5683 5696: -12.8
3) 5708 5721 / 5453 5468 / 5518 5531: -12.6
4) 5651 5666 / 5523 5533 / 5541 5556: -13.2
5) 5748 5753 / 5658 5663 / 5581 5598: -12.1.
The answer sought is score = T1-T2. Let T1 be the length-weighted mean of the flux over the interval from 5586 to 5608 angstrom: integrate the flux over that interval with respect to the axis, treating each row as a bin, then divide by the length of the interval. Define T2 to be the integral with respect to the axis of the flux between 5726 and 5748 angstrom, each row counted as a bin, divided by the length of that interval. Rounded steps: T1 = 12.9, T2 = 14.1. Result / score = -1.1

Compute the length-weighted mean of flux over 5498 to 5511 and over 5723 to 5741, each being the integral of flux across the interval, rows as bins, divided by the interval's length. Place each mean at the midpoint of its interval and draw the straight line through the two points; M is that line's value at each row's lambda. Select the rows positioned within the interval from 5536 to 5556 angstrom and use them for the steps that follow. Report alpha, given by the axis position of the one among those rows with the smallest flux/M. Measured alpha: 5539.5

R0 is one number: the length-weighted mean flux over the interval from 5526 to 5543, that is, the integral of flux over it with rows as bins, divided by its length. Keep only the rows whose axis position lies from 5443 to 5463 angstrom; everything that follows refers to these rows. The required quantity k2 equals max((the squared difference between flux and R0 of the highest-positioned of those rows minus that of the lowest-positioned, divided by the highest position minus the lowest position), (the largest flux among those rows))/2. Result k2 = 7.58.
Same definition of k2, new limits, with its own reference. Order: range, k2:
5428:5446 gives 7.48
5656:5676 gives 7.01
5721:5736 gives 7.35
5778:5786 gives 6.99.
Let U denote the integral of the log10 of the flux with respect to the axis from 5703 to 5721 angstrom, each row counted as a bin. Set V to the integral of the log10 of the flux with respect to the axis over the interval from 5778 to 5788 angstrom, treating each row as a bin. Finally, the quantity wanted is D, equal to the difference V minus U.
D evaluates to -8.9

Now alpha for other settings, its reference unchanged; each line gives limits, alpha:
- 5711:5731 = 5712.0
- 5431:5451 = 5432.0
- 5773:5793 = 5792.0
